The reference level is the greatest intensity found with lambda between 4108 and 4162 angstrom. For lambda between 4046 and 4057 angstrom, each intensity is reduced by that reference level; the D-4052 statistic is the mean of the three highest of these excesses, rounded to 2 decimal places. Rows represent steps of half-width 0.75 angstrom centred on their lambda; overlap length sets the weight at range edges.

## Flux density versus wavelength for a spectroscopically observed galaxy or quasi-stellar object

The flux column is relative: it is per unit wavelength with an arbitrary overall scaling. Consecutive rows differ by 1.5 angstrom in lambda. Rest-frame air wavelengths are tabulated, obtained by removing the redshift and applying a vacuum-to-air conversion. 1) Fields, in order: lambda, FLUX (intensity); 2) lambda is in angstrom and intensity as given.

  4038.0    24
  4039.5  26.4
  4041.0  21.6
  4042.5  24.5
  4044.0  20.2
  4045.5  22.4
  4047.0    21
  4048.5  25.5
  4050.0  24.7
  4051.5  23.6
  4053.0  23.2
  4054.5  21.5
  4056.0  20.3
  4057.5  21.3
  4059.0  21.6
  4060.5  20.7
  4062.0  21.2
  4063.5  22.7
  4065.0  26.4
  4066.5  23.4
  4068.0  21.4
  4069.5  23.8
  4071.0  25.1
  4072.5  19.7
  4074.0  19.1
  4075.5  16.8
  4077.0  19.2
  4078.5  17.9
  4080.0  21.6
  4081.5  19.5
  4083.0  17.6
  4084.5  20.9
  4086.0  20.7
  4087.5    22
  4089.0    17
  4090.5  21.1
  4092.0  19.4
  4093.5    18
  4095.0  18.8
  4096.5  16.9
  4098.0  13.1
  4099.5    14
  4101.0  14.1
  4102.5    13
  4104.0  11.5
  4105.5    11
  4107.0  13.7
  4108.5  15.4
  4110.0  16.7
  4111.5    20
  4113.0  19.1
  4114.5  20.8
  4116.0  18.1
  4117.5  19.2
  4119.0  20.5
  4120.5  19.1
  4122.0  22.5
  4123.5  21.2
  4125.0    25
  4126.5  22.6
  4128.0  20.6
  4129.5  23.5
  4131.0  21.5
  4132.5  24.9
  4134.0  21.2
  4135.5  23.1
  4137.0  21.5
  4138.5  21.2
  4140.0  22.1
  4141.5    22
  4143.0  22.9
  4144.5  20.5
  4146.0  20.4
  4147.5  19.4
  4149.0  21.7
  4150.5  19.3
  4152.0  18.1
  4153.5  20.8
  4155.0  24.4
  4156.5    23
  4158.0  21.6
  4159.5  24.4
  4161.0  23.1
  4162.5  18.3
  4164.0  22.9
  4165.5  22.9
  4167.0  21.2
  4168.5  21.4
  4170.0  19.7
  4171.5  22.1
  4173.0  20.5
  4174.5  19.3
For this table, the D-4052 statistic -0.40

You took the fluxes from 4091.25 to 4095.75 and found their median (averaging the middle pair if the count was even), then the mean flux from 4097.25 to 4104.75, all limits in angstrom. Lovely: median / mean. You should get 1.4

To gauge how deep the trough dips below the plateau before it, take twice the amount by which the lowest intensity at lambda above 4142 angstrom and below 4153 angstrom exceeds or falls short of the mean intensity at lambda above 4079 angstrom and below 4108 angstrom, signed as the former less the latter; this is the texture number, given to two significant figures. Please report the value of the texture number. 2.1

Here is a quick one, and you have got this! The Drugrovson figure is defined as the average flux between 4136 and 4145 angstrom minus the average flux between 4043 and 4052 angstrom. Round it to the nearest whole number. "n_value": -1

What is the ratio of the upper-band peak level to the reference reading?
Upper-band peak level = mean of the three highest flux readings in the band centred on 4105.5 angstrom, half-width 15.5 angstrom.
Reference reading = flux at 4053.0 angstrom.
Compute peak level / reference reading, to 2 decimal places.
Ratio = 0.90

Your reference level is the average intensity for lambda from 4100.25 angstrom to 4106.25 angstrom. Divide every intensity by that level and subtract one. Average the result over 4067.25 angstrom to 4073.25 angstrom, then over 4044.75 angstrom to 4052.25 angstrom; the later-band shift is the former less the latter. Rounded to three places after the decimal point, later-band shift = -0.076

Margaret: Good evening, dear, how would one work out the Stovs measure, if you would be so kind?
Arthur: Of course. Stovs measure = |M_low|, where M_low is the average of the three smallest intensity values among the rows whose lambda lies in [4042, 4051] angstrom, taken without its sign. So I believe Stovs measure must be 21.2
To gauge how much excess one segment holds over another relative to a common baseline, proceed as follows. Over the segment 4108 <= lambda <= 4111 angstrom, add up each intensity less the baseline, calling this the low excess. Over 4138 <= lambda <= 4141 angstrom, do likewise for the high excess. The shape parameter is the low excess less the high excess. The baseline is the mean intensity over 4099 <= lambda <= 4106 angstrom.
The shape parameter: -11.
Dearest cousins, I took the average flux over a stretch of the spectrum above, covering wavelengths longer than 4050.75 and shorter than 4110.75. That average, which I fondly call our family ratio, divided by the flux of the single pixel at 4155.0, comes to 0.784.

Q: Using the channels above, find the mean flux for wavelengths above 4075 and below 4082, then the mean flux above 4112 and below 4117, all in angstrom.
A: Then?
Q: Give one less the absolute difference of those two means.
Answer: 0.7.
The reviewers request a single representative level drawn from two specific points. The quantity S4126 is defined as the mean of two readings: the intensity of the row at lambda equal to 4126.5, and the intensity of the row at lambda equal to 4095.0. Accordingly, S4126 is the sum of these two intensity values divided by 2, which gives 20.7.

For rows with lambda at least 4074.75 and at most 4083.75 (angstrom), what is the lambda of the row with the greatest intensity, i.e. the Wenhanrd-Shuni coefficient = 4080.0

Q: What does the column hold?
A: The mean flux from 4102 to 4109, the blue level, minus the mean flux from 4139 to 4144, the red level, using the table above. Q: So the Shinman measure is -9.4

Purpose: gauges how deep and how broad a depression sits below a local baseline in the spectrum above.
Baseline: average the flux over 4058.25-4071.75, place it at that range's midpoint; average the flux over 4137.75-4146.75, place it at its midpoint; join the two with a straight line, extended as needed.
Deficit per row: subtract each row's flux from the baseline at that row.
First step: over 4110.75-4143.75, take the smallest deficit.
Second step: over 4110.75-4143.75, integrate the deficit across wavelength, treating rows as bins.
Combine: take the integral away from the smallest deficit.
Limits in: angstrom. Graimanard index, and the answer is -13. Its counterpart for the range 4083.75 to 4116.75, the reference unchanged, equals -172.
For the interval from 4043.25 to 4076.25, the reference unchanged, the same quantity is -35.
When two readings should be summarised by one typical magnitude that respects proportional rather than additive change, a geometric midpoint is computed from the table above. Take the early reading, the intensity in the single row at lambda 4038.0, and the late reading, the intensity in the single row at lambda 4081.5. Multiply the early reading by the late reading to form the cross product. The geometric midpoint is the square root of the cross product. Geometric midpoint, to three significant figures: 21.6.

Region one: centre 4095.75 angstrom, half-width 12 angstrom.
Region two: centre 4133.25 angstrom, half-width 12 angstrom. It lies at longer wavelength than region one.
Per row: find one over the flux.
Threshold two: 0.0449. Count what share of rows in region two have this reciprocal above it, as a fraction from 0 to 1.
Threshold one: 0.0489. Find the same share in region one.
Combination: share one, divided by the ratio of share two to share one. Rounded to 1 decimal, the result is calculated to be 1.0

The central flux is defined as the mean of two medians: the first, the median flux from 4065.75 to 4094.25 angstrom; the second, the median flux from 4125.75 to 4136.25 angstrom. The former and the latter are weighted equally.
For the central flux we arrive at 21.15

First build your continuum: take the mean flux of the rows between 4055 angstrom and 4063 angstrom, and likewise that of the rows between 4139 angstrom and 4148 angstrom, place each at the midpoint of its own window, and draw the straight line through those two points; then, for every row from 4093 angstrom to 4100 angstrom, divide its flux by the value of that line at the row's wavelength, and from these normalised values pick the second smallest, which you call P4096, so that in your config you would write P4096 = 0.66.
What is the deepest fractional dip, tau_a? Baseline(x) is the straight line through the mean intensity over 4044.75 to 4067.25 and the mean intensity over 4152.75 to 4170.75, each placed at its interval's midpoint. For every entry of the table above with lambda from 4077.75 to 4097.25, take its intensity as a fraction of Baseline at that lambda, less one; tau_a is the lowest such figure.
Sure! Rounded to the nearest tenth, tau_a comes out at -0.2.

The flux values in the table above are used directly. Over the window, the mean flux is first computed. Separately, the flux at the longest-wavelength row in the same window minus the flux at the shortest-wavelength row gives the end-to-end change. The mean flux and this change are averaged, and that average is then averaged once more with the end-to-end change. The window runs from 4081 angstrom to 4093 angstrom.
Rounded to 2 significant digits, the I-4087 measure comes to 4.9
